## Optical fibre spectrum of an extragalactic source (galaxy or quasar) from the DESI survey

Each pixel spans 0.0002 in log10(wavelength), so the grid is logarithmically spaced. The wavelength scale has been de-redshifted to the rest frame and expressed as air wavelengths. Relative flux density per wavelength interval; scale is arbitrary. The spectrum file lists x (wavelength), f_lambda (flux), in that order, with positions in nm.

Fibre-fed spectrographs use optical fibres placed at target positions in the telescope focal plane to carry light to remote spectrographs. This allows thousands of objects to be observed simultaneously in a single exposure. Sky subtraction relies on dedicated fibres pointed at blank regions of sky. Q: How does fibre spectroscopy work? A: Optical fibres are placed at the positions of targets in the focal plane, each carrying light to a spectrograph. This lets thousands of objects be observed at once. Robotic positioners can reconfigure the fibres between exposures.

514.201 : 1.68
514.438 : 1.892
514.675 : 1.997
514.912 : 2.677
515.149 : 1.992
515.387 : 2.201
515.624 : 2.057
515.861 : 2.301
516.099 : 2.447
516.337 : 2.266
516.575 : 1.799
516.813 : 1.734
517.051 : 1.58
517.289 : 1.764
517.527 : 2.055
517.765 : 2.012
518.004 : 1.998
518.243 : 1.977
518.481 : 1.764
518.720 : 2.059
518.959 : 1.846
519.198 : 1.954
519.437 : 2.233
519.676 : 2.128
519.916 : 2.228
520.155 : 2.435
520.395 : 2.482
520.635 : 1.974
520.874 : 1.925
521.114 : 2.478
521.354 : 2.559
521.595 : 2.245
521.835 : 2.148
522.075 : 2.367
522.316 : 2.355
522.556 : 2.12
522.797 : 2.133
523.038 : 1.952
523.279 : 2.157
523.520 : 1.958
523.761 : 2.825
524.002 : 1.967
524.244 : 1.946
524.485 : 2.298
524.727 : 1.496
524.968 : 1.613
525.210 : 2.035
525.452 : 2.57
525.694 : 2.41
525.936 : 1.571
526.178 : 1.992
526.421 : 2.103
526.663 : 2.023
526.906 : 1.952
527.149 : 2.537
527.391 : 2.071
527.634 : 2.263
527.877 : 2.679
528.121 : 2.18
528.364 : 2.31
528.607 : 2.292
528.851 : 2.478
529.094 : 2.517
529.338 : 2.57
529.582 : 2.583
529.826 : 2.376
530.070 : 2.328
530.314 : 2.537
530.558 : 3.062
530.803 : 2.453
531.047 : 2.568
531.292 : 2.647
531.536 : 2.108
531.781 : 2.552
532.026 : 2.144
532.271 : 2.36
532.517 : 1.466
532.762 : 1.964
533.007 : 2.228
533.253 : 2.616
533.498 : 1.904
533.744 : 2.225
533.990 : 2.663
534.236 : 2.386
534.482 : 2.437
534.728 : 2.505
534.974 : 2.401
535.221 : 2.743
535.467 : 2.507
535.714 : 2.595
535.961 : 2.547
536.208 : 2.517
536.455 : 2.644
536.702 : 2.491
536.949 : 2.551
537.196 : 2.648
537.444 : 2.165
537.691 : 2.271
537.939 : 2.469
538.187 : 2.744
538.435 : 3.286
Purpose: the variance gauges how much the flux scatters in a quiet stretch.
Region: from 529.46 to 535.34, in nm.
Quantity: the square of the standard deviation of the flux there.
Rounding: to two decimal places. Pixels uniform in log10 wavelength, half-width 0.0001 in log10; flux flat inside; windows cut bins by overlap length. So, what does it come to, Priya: 0.10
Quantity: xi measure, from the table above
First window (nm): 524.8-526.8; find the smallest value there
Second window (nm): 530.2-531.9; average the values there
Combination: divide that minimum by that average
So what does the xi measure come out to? 0.61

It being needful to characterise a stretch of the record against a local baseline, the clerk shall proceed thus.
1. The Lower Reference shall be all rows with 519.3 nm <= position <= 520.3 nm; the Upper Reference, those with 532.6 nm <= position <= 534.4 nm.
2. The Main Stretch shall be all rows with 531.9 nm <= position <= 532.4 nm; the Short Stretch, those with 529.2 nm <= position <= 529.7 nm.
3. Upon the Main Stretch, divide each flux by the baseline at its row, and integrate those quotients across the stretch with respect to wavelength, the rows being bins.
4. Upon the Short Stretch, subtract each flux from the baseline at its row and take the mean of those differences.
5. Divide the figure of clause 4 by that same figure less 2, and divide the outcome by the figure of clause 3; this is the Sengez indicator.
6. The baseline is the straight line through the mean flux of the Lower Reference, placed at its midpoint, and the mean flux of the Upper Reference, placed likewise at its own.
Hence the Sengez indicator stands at 0.27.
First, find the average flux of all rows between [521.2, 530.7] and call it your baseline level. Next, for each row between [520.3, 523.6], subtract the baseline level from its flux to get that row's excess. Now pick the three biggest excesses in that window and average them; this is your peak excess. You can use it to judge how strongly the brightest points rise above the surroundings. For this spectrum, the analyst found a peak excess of 0.26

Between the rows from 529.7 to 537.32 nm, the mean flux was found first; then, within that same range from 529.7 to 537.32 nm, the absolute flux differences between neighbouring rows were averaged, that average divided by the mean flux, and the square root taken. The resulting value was 0.34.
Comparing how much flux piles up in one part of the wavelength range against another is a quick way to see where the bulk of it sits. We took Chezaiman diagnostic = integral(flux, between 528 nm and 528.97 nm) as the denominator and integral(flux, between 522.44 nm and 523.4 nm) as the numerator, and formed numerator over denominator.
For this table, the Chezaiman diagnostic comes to 0.89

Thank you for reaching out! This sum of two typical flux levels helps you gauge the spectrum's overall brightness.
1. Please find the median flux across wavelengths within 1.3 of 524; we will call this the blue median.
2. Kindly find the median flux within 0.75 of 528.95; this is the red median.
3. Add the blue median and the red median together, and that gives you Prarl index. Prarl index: 4.46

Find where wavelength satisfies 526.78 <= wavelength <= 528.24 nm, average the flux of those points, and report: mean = 2.3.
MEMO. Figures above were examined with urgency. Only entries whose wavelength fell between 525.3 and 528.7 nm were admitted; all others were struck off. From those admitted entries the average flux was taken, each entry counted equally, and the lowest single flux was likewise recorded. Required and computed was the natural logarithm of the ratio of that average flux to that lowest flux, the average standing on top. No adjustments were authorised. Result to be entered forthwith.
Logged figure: 0.34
